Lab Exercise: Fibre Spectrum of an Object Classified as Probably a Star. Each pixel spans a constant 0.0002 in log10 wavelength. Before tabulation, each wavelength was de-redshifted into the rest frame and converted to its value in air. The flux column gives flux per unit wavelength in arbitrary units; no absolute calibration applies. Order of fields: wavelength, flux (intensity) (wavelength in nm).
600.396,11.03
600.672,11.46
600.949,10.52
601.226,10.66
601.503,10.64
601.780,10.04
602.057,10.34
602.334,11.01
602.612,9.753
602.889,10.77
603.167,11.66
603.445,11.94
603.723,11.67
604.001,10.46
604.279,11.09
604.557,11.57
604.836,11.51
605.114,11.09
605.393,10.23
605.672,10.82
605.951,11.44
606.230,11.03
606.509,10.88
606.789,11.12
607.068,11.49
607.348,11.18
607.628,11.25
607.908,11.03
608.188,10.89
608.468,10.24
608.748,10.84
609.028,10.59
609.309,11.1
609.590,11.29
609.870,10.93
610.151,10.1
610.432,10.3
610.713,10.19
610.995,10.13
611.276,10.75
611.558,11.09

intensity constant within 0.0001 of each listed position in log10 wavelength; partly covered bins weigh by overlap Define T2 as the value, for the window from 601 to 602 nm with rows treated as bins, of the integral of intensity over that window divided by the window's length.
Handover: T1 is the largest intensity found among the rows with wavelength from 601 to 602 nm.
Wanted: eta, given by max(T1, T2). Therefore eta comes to 10.7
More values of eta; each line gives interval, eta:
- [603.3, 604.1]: 11.9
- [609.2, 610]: 11.3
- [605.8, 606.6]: 11.4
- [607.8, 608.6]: 11.0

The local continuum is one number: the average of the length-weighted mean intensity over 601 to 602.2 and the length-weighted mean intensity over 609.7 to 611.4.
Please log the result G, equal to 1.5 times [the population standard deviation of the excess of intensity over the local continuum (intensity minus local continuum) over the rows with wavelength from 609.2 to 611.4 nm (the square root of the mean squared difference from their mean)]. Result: 0.67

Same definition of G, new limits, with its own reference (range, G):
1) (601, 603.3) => 0.83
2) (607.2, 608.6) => 0.54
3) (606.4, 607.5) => 0.33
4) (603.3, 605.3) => 0.68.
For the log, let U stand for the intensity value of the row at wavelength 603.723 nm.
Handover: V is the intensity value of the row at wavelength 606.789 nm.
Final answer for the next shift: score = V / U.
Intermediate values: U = 11.67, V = 11.12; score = 0.95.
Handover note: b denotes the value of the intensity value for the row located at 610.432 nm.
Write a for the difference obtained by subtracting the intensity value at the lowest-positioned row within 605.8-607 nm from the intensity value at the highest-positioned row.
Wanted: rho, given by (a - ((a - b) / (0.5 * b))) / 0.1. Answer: 17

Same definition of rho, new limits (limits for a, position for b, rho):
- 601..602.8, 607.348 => 13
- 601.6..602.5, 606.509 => 28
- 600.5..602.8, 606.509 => 6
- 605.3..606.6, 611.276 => 25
